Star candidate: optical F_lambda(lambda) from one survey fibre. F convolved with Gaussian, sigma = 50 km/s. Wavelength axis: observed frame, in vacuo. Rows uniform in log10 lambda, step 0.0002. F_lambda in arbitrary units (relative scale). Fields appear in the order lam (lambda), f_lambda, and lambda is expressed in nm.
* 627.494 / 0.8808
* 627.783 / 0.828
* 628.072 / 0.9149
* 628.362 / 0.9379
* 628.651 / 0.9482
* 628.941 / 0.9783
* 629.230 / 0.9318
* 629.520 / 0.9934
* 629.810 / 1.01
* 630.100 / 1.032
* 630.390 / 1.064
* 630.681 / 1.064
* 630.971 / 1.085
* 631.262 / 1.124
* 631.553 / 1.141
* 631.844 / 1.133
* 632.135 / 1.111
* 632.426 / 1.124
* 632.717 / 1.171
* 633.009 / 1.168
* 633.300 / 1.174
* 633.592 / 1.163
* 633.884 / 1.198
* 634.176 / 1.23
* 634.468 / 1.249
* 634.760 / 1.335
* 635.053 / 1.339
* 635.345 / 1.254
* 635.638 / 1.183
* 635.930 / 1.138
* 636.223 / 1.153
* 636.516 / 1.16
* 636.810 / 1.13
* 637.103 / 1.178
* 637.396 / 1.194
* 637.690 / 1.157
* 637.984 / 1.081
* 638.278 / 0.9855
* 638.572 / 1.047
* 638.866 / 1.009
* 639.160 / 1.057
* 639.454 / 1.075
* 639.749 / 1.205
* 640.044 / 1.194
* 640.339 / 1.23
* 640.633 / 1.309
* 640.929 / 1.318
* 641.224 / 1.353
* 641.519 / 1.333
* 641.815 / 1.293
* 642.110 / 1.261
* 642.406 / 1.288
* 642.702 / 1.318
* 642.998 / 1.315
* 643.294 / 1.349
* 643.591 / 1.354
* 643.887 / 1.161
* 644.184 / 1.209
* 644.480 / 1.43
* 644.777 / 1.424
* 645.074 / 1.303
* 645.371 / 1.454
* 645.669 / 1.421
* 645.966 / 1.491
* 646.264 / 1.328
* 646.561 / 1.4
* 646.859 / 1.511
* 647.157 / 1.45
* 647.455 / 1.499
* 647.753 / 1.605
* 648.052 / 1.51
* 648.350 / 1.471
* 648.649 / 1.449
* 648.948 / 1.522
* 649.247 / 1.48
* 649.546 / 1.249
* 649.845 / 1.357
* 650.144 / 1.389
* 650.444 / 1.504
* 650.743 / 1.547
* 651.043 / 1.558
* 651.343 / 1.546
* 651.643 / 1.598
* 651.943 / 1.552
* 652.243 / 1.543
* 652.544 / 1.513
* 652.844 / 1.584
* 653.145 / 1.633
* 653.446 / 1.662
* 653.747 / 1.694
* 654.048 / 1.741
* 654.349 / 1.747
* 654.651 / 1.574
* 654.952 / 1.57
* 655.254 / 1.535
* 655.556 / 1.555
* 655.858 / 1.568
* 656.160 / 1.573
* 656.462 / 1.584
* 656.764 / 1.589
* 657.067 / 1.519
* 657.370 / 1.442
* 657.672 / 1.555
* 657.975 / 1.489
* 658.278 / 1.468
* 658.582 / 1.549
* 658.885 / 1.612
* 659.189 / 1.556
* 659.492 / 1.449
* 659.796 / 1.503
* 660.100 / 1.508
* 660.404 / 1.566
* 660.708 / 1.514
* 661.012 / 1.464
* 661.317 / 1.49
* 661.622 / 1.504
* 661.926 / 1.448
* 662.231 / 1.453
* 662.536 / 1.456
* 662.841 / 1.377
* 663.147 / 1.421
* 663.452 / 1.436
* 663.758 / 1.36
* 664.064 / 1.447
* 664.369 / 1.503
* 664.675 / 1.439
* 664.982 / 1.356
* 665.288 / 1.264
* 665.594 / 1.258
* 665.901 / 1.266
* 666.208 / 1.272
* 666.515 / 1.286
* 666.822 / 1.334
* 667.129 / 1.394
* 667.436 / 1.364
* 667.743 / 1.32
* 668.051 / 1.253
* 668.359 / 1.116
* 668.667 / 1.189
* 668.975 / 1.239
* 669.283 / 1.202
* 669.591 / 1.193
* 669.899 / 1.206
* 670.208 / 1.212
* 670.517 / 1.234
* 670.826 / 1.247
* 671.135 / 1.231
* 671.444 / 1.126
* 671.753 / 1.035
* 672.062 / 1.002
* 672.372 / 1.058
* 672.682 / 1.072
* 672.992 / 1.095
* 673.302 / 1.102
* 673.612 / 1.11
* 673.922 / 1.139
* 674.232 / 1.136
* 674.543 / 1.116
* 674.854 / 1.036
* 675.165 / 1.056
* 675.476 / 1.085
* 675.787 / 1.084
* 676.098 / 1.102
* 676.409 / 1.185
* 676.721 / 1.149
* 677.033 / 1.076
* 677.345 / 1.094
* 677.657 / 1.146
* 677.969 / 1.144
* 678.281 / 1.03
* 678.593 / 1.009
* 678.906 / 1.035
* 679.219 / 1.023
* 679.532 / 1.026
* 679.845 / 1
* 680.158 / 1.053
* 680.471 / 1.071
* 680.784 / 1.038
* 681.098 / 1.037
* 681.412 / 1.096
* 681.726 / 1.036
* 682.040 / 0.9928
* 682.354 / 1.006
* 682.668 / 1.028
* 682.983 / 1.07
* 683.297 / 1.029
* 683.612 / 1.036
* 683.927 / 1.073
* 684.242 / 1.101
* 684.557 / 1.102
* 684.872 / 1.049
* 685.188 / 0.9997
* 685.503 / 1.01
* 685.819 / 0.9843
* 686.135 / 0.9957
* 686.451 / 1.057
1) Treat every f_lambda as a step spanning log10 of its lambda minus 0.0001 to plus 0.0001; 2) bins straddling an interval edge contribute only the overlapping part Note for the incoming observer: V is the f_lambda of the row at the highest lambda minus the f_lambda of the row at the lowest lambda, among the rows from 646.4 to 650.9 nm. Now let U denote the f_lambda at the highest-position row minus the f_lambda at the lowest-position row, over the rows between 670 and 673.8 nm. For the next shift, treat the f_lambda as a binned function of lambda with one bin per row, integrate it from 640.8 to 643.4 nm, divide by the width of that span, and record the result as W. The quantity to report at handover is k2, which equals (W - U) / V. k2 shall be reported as 10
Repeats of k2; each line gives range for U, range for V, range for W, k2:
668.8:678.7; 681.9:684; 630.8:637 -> 18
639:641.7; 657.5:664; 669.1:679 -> -4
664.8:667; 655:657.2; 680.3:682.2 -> -67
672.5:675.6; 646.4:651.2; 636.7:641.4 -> 7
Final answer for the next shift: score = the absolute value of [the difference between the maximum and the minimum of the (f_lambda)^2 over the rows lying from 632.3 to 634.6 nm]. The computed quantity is 0.30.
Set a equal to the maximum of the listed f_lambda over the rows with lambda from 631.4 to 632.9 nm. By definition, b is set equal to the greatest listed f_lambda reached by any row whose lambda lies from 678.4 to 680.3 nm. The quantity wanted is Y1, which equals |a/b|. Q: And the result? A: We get 1.11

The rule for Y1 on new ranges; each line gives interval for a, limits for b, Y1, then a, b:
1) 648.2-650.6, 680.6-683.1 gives 1.39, 1.522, 1.096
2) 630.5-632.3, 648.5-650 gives 0.75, 1.141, 1.522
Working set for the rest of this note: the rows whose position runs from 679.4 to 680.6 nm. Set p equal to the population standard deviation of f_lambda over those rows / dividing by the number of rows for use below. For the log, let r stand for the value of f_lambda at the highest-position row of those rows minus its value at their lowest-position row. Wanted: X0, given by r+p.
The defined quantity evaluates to 0.07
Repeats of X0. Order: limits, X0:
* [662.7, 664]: 0.01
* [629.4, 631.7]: 0.20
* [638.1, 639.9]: 0.29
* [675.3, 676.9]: 0.10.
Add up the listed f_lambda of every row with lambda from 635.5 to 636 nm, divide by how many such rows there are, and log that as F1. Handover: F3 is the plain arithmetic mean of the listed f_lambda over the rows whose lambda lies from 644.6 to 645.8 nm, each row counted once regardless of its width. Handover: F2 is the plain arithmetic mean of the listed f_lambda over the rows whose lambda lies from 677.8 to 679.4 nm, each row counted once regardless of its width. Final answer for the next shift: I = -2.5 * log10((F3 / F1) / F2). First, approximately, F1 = 1.16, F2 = 1.05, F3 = 1.40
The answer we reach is -0.2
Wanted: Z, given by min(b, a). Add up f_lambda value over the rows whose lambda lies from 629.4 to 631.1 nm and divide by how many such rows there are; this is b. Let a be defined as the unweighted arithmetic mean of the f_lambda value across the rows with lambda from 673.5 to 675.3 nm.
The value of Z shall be 1.04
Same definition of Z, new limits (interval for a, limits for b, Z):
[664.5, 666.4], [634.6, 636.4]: 1.23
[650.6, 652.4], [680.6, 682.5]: 1.03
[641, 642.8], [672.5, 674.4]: 1.11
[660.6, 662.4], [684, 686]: 1.04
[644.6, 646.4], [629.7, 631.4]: 1.06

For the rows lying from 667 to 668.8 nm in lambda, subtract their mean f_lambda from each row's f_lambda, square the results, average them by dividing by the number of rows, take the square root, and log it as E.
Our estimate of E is 0.10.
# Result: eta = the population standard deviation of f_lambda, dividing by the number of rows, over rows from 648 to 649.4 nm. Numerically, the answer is 0.026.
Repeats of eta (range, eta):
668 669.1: 0.054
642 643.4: 0.030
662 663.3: 0.032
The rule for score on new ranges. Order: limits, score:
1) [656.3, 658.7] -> 0.45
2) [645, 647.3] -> 0.59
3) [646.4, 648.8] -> 0.62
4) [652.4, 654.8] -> 0.76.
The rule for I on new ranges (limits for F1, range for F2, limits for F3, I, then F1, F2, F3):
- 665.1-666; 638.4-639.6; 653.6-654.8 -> -0.3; 1.26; 1.05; 1.69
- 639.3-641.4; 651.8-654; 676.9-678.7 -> 0.7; 1.24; 1.60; 1.08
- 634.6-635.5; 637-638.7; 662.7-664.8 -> 0.0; 1.31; 1.11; 1.43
